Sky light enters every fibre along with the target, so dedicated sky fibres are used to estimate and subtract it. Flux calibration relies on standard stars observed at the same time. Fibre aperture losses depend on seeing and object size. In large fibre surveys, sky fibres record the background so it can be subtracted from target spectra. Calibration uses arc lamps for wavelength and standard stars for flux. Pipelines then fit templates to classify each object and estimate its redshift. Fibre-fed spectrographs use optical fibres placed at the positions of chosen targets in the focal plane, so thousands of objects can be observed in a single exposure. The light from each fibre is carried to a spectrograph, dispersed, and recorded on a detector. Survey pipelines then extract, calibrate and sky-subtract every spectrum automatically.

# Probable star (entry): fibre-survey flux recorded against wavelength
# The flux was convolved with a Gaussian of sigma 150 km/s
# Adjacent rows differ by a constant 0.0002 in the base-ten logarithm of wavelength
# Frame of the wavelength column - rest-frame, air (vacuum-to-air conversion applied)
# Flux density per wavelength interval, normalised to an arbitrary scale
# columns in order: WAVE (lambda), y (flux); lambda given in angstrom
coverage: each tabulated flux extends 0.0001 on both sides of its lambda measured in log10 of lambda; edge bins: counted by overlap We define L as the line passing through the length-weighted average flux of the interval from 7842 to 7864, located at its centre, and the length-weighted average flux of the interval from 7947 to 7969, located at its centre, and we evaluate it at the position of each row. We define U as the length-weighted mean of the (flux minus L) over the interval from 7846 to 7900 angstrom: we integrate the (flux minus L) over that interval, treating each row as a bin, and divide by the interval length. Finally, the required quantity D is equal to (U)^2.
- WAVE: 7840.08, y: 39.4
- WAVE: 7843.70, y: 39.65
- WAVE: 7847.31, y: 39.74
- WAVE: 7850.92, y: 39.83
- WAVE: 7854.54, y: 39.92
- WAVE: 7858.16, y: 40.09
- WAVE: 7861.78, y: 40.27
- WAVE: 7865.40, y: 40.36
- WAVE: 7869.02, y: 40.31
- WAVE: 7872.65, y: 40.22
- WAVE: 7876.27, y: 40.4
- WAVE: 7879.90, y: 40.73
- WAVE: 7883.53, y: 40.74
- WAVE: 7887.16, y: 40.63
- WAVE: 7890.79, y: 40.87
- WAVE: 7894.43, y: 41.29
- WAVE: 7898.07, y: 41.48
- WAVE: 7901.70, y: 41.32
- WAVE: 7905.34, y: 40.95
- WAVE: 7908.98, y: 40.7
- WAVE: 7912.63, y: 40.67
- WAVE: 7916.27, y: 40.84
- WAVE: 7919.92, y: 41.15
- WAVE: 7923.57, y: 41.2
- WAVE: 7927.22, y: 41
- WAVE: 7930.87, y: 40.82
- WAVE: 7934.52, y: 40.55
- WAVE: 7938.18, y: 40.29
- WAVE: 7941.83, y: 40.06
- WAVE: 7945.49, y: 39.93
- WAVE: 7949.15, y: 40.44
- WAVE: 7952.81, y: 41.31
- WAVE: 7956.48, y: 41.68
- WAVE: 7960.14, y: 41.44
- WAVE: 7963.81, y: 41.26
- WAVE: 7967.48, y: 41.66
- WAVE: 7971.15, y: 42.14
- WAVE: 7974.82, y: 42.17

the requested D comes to 0.08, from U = 0.28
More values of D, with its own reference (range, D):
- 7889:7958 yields 0.00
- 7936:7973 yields 0.04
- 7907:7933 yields 0.02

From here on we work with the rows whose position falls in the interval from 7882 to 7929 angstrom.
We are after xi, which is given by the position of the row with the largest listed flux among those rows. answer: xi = 7898.07 angstrom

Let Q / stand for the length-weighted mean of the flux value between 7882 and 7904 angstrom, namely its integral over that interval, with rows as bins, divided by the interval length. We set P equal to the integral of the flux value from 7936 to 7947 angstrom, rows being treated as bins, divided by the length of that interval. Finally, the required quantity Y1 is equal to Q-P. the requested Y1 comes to 0.95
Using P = 40.1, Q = 41.1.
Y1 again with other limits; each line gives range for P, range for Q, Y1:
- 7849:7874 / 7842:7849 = -0.42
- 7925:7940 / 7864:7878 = -0.34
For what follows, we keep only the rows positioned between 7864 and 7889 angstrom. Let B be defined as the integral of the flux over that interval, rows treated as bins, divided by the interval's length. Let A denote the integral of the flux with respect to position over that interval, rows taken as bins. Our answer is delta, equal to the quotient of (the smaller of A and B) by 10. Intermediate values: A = 1012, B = 40.5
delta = 4.05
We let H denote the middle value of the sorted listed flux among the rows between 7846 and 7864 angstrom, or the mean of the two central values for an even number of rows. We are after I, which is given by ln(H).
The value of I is 3.69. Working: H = 39.9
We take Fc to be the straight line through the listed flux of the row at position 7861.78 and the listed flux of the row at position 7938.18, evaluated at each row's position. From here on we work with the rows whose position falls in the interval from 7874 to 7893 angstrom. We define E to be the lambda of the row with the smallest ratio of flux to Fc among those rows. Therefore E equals 7876.27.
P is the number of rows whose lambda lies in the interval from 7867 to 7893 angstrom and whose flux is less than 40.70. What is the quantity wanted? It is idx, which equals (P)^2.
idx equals 16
